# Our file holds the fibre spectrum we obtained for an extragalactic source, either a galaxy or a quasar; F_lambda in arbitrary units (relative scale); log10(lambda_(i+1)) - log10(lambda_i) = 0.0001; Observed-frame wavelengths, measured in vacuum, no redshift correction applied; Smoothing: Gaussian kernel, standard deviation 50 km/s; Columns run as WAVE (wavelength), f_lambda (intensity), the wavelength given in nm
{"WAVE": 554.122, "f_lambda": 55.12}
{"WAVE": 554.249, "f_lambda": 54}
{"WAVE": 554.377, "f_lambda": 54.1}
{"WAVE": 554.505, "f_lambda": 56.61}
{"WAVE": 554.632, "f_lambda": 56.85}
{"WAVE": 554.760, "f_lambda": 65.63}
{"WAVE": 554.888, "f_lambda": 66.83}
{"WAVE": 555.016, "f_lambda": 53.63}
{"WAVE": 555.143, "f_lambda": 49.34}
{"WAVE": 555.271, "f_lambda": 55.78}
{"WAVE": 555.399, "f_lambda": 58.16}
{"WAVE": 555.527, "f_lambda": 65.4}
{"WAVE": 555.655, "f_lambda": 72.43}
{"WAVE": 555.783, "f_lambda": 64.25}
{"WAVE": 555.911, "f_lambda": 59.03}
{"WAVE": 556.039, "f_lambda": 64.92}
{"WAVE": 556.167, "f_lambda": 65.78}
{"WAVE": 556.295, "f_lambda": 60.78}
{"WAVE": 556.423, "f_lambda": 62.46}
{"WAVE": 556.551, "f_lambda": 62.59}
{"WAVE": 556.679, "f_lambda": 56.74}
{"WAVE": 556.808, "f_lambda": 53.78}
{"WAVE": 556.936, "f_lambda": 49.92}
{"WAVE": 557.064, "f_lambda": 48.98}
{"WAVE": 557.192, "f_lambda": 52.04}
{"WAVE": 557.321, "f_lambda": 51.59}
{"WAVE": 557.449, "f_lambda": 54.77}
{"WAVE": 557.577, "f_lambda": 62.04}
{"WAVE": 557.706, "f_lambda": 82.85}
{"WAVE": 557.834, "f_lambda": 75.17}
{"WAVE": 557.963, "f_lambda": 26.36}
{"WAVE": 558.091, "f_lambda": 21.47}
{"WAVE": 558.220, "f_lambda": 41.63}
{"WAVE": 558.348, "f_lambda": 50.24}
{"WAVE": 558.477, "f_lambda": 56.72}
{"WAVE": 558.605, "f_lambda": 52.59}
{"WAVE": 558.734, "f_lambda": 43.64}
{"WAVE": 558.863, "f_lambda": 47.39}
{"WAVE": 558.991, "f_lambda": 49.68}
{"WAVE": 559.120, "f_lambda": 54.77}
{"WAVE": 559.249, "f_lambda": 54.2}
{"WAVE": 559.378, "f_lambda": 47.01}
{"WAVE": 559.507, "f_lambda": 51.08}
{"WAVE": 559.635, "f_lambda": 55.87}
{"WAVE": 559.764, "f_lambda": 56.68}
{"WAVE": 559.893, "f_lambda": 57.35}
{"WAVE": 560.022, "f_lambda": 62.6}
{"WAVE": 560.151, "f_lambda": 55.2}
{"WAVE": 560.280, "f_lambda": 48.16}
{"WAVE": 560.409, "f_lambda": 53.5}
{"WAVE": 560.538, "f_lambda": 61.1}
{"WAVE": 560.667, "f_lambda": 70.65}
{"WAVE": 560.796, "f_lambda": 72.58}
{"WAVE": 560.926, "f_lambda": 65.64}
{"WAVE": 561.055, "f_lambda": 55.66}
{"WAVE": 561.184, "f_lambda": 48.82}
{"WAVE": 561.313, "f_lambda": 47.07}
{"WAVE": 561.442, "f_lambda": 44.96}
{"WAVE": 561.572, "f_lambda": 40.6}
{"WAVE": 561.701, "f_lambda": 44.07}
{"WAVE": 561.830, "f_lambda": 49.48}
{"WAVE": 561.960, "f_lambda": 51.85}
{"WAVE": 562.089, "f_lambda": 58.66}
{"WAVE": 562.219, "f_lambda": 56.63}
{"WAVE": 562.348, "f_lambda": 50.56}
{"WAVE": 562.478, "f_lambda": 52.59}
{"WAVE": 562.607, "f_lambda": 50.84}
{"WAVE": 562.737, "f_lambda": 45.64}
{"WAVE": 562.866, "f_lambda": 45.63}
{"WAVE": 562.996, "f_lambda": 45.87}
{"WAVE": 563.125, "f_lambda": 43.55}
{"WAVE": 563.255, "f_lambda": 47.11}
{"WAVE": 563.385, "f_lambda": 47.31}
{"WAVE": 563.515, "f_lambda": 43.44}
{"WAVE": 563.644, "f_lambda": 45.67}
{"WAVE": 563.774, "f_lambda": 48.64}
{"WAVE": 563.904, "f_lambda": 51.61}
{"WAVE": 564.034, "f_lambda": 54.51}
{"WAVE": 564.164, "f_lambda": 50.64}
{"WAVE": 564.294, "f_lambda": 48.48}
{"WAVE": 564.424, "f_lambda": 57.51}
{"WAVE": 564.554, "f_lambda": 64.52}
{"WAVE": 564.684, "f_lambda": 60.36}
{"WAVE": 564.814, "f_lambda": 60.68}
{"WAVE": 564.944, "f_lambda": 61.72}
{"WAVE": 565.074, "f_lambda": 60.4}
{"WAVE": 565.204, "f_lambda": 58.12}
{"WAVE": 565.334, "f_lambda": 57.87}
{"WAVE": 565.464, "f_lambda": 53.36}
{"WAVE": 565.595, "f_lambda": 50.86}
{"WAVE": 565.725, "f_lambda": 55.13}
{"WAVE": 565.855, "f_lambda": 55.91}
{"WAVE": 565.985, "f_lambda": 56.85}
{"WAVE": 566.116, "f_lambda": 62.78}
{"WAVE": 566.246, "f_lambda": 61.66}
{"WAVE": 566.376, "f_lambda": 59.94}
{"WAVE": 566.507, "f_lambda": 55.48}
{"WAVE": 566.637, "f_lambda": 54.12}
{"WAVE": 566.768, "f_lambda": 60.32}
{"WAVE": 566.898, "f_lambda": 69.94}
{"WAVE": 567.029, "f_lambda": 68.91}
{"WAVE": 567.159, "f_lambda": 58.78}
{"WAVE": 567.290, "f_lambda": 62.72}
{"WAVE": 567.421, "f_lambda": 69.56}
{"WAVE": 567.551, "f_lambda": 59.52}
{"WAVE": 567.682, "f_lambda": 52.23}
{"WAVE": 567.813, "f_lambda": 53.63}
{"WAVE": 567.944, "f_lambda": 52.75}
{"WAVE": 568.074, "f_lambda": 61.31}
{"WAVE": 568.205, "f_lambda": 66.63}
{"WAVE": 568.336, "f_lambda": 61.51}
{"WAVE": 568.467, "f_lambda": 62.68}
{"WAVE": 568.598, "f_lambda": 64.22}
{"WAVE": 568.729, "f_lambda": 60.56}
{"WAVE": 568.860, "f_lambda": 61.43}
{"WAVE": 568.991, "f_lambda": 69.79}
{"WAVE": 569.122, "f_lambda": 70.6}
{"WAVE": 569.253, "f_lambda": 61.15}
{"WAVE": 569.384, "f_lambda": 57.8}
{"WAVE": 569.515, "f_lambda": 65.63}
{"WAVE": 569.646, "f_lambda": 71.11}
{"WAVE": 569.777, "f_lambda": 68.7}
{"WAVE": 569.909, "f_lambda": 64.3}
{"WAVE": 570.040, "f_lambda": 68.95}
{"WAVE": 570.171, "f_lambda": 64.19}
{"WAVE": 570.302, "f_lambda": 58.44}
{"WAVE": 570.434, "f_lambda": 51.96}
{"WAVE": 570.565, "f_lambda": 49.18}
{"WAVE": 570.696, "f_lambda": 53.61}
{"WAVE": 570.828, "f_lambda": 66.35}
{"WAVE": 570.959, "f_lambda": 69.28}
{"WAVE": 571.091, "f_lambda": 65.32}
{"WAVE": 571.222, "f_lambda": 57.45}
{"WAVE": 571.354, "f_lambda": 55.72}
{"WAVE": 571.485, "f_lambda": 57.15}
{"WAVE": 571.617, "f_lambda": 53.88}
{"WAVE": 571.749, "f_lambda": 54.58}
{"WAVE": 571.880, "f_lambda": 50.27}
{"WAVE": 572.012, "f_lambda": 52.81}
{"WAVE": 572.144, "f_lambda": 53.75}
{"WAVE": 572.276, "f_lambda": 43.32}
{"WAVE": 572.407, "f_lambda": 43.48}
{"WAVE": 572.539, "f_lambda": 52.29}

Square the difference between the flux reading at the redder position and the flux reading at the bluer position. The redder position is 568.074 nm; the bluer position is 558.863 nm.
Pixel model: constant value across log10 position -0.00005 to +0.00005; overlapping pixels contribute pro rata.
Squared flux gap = 194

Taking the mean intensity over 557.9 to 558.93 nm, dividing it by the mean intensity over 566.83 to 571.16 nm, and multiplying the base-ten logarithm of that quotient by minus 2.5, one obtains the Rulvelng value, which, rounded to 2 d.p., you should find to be 0.42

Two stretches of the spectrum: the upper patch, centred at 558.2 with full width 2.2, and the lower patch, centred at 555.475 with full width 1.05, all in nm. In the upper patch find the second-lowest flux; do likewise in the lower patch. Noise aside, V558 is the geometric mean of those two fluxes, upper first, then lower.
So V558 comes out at 38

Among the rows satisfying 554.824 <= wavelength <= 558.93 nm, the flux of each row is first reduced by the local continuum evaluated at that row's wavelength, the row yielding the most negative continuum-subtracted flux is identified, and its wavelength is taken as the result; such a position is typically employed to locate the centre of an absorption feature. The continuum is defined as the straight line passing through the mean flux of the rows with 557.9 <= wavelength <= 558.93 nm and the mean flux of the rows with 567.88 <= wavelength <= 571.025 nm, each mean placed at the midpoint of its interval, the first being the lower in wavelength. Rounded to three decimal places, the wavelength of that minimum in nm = 558.091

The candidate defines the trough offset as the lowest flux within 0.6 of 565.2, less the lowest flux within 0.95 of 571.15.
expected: 2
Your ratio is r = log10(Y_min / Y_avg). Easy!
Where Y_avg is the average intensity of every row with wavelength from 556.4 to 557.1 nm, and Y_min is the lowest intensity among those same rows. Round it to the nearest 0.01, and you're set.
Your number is -0.06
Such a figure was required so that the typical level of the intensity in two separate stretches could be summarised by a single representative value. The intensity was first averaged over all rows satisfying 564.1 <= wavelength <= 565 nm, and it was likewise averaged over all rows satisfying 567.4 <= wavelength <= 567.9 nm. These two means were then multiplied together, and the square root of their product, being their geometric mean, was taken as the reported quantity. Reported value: 58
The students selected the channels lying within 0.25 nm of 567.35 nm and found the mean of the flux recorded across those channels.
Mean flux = 63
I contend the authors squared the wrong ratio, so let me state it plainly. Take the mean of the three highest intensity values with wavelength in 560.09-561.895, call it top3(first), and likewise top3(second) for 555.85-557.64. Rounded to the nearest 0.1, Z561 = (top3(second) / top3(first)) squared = 0.9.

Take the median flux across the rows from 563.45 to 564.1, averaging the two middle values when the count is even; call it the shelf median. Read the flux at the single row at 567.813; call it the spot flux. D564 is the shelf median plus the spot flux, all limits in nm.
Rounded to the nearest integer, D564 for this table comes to 102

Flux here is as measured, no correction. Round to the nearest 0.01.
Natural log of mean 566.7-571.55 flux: 4.13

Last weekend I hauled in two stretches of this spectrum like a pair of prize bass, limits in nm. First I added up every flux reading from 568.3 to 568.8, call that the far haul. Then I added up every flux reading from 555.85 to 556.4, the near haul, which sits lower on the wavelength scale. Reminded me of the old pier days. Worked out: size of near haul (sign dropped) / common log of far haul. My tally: 105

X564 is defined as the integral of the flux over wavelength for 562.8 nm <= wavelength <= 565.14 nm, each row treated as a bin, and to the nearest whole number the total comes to 122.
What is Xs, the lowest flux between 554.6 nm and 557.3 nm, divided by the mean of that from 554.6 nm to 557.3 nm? 0.83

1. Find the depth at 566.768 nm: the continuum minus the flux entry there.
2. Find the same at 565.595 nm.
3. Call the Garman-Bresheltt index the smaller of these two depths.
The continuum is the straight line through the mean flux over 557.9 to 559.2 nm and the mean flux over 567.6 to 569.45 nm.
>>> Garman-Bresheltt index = -2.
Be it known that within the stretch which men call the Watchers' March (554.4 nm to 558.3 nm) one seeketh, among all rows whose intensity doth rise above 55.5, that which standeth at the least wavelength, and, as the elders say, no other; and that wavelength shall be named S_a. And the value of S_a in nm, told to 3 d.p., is 554.505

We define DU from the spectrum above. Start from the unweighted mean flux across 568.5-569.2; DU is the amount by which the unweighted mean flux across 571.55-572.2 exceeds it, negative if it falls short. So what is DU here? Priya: -12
